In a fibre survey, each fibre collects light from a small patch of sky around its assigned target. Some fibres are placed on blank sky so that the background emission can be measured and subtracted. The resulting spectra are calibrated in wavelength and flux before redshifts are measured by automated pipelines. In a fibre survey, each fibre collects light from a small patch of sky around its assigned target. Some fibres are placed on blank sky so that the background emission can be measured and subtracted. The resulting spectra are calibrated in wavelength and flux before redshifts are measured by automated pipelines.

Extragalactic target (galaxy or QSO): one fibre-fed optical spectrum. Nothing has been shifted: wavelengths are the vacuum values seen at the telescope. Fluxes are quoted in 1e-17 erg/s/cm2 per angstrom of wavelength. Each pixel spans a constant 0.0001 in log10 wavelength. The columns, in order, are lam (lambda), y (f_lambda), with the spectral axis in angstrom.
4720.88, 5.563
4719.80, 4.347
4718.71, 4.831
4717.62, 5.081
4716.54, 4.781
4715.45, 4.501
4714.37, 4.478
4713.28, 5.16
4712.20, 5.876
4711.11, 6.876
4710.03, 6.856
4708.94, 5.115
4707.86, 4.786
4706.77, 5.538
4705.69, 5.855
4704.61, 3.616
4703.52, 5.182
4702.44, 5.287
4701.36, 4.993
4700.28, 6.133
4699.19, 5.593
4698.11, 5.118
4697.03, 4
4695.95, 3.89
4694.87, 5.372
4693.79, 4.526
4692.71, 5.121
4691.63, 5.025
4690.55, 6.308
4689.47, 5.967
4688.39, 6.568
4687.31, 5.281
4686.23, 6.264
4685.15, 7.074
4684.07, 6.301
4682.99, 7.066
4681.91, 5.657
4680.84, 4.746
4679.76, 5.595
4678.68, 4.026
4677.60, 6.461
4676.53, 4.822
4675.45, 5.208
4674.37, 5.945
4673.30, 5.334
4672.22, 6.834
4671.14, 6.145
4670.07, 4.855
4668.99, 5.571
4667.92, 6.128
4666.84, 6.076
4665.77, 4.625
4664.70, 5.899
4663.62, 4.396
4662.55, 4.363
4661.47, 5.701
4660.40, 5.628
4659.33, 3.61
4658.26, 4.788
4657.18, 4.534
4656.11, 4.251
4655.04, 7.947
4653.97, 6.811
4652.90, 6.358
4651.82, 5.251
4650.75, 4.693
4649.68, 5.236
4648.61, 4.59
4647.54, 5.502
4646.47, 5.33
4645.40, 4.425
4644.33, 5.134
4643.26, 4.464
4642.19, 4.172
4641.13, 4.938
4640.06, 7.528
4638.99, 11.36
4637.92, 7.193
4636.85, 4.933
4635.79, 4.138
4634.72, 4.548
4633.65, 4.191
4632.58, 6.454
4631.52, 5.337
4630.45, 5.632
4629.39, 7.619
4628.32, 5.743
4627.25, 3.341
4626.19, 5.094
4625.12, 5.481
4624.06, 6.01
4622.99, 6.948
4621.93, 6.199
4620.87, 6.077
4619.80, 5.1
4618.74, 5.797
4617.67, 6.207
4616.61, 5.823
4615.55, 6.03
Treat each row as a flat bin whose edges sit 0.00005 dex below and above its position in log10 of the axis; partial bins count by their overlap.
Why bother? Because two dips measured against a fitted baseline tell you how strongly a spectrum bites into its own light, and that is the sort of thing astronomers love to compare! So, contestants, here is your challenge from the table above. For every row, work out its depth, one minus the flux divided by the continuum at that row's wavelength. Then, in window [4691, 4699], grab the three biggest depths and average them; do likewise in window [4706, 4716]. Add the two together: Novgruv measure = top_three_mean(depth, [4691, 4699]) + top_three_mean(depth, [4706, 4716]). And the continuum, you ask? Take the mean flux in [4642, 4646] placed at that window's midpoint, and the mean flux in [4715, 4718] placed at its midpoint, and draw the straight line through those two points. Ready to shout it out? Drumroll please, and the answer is 0.16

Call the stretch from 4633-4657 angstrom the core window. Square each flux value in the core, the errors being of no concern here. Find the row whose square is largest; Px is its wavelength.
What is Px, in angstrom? 4638.99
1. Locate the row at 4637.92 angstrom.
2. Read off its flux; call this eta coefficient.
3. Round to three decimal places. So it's 7.193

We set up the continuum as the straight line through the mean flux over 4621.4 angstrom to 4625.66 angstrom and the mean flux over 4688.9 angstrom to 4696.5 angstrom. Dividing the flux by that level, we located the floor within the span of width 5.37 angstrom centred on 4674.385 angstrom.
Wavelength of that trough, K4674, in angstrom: 4676.53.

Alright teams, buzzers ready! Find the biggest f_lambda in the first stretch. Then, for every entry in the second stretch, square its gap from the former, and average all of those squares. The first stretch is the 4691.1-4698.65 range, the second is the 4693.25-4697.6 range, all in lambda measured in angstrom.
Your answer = 1.2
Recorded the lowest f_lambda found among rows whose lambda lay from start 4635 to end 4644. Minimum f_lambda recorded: 4.138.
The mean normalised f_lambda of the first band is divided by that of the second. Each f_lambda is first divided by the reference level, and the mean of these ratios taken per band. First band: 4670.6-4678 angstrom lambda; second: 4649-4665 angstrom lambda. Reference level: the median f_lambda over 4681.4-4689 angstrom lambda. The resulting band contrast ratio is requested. 1.10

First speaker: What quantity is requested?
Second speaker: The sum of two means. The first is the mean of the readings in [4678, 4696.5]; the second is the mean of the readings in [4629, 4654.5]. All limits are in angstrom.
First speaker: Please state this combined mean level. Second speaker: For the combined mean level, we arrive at 11.2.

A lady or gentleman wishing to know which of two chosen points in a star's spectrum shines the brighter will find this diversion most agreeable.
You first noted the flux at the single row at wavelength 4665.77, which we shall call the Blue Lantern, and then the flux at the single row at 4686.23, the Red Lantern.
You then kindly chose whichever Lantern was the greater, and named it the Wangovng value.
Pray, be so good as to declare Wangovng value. 6.3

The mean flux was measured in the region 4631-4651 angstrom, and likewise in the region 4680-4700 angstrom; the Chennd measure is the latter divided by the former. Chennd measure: 1.01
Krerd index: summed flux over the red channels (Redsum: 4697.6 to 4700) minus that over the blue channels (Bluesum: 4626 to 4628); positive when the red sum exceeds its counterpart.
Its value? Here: 2.3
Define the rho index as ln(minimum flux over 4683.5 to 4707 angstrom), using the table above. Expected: 1.285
